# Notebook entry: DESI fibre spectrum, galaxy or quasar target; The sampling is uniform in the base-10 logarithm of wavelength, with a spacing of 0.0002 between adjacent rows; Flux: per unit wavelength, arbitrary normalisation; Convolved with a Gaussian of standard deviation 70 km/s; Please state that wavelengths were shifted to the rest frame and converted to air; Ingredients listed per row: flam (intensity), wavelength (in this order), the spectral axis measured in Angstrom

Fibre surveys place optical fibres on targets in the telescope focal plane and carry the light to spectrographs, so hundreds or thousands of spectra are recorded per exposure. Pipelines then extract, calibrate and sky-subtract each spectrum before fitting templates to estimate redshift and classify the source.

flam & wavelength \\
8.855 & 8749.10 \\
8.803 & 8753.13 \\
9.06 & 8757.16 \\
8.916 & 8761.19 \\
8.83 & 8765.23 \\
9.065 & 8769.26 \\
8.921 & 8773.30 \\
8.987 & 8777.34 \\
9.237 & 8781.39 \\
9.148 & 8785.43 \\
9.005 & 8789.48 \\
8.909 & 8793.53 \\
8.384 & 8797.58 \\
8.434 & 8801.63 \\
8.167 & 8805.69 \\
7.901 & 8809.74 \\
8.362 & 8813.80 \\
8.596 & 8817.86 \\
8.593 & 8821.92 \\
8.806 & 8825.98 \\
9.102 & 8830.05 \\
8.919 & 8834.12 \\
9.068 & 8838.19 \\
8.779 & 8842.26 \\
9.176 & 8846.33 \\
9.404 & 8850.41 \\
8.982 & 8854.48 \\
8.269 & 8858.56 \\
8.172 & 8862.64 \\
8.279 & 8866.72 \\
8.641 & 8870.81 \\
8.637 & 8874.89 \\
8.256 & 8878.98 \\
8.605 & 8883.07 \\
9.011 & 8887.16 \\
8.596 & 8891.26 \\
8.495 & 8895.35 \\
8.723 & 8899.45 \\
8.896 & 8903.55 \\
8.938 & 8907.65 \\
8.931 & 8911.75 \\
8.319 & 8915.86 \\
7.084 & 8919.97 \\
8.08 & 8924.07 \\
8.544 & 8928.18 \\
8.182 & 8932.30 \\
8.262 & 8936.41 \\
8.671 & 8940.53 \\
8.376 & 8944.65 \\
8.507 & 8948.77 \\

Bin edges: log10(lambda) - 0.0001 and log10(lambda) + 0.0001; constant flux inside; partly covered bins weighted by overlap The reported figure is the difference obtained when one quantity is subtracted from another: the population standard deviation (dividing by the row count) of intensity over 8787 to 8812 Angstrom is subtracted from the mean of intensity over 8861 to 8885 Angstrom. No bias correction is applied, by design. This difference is 8.0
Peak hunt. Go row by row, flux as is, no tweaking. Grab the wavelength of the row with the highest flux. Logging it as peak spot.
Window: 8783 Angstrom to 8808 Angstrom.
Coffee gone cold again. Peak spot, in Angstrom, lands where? 8785.43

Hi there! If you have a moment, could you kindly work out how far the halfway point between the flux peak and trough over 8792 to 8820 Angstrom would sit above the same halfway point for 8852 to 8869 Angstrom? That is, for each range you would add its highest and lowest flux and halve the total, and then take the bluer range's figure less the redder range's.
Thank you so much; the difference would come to -0.2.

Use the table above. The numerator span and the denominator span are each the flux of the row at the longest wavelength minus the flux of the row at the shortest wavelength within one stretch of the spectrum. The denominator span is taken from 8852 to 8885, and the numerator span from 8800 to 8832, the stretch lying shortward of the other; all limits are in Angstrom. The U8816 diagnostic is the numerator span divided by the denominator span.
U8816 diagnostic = -1.8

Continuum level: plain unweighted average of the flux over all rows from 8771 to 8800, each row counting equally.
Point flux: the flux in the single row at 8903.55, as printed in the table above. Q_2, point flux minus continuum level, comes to 0.0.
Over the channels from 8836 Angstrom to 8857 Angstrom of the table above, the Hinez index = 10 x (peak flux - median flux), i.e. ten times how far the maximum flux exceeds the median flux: 3.4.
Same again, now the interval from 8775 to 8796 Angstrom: 2.3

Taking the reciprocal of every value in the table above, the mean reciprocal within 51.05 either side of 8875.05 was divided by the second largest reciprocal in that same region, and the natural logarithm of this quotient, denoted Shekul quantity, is -0.06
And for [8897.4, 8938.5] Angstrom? -0.03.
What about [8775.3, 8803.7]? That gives -0.05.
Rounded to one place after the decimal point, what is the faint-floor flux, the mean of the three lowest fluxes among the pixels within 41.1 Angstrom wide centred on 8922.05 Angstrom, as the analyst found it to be 7.8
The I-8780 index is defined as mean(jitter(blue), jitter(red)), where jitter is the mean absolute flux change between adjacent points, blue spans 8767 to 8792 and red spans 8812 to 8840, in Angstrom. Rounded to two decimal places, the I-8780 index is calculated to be 0.16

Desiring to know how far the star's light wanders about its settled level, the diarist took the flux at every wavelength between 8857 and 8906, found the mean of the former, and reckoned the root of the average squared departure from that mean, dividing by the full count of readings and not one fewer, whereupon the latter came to 0.25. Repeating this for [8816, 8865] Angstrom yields 0.35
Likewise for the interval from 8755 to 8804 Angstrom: 0.25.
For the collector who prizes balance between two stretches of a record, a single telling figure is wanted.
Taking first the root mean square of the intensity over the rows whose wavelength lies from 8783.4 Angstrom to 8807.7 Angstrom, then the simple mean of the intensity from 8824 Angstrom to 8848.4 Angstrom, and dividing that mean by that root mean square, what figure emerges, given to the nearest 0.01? 1.03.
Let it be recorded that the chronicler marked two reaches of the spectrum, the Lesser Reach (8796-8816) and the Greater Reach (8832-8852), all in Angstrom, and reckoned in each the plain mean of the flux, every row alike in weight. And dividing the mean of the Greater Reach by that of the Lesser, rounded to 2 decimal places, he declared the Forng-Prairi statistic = 1.10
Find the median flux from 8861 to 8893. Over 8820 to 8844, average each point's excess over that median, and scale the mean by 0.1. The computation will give 0.028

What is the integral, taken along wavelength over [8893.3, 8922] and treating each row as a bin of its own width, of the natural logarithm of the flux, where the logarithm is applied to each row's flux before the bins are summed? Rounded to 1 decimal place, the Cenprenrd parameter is 61.3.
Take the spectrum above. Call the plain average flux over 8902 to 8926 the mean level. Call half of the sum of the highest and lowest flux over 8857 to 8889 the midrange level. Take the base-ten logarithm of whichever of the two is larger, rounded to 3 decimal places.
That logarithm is 0.934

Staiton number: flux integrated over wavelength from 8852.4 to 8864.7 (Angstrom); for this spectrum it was 104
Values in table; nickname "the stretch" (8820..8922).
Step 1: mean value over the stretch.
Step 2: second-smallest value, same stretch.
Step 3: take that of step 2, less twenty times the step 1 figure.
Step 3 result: -165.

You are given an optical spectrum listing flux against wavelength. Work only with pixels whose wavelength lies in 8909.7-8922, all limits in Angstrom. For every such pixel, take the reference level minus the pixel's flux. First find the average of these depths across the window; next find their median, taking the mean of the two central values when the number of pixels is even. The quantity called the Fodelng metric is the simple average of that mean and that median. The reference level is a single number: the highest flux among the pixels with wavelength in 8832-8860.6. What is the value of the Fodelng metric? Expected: 1.2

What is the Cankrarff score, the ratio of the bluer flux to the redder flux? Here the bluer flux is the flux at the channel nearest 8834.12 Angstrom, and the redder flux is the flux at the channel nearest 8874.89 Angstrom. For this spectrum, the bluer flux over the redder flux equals 1.03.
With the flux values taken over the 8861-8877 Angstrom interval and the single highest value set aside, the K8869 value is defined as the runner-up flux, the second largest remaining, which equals 8.637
